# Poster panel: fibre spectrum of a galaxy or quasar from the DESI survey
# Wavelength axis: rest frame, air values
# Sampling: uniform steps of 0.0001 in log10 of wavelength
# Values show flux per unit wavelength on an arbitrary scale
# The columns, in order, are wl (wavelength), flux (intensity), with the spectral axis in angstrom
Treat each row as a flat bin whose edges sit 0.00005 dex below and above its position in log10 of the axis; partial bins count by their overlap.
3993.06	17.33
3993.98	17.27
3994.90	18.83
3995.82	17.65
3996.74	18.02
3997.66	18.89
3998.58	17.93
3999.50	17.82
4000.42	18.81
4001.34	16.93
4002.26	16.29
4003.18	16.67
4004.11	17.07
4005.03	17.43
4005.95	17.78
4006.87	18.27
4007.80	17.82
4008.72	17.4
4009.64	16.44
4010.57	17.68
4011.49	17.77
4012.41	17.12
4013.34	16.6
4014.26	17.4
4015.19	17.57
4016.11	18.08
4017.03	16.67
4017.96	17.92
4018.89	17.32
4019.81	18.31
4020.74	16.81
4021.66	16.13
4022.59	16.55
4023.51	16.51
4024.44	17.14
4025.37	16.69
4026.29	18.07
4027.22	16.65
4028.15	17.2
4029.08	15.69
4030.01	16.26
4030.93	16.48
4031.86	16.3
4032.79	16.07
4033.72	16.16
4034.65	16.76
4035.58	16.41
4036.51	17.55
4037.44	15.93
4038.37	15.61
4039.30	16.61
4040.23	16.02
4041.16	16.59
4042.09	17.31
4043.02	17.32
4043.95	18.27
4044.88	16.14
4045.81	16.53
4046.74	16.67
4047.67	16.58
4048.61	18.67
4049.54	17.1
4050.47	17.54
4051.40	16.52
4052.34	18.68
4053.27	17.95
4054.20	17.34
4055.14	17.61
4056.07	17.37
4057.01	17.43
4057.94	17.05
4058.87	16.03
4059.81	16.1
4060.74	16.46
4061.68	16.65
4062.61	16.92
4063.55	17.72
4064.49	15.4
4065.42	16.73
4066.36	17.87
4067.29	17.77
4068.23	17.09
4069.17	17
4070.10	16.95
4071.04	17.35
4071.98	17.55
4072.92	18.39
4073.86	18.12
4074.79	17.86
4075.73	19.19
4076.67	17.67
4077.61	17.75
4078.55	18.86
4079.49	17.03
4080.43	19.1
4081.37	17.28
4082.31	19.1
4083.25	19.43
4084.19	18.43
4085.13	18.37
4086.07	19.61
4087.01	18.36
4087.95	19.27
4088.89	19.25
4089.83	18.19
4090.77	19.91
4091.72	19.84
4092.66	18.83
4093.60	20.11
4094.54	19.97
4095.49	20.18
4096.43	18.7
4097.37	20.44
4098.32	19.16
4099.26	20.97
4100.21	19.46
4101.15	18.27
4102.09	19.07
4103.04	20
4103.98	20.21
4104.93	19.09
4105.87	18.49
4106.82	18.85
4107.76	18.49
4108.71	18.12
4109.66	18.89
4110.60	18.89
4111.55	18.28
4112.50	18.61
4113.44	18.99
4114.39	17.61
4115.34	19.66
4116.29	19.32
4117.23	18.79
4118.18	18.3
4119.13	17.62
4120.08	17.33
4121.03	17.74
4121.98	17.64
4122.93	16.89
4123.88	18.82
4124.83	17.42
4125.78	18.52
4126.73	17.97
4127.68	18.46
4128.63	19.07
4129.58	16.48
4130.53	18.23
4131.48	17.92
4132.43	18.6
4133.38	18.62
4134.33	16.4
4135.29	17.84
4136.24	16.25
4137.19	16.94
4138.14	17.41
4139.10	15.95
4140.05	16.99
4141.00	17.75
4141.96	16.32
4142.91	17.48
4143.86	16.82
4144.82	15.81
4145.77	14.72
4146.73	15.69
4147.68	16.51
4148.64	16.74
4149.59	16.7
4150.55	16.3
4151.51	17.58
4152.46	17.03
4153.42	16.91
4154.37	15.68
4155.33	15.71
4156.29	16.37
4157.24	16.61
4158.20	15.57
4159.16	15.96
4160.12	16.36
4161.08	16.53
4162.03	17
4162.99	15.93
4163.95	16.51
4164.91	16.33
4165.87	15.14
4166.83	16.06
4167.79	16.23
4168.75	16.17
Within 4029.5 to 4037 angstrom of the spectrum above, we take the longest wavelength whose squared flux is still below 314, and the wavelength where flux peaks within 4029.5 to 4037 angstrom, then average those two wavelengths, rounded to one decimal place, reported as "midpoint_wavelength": 4036.5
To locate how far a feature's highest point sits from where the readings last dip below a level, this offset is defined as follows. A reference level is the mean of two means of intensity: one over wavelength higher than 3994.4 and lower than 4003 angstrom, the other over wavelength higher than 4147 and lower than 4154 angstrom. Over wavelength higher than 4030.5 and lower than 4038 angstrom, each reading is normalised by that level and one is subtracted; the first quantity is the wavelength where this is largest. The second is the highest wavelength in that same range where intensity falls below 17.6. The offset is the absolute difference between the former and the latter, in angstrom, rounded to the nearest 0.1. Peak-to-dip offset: 0.9 angstrom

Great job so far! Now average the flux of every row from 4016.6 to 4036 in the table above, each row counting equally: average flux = 16.8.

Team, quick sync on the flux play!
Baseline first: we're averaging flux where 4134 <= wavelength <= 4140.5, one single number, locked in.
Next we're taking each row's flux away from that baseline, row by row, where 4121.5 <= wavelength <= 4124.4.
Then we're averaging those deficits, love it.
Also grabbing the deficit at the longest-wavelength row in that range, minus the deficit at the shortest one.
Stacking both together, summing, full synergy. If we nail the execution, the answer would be -2.1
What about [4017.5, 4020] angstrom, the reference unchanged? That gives -1.4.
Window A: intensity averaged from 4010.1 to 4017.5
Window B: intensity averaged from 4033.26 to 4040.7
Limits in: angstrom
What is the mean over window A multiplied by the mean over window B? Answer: 284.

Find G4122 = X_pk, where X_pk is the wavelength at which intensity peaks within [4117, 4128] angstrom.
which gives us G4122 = 4123.88 angstrom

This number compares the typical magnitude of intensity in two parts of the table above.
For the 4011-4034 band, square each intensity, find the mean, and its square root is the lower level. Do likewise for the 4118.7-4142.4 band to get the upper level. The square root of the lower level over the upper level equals 0.98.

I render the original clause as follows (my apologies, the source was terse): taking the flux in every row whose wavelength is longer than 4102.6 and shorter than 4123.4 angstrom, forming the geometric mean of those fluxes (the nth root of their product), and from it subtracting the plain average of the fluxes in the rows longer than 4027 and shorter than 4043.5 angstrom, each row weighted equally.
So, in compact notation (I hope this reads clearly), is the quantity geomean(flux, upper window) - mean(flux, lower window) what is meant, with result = 2.0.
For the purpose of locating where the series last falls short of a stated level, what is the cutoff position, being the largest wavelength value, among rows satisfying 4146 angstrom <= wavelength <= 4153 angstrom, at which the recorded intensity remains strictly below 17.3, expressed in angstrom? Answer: 4152.46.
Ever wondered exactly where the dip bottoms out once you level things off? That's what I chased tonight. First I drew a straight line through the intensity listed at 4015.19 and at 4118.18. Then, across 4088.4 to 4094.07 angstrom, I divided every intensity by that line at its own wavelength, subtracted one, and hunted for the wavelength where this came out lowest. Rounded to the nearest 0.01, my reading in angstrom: 4089.83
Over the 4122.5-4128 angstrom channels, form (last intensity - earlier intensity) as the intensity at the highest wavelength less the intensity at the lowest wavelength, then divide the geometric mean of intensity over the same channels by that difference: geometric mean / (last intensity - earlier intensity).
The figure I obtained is 11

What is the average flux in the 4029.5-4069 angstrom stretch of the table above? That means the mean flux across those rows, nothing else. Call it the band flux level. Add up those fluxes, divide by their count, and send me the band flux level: 16.9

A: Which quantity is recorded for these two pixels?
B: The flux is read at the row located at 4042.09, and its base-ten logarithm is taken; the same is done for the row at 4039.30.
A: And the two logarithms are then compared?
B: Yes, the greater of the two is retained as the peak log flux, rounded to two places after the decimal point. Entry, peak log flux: 1.24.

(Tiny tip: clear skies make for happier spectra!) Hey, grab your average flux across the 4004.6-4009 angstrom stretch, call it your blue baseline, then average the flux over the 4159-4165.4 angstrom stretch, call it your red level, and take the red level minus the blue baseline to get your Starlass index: -1.4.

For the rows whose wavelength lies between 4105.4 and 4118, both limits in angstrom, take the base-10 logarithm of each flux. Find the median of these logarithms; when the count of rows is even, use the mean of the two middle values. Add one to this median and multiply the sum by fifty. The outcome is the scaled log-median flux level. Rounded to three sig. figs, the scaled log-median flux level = 114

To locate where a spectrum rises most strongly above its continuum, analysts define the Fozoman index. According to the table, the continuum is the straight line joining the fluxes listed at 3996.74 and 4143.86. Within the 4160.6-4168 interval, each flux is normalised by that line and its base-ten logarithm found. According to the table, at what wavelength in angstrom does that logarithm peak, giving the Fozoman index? 4162.03 angstrom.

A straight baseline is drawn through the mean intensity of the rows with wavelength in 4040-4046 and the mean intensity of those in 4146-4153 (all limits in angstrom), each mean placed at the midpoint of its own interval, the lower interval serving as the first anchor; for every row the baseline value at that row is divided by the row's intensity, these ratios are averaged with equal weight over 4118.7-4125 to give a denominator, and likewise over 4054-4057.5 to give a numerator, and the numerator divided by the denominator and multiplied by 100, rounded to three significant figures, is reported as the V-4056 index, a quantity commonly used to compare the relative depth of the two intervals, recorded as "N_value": 102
